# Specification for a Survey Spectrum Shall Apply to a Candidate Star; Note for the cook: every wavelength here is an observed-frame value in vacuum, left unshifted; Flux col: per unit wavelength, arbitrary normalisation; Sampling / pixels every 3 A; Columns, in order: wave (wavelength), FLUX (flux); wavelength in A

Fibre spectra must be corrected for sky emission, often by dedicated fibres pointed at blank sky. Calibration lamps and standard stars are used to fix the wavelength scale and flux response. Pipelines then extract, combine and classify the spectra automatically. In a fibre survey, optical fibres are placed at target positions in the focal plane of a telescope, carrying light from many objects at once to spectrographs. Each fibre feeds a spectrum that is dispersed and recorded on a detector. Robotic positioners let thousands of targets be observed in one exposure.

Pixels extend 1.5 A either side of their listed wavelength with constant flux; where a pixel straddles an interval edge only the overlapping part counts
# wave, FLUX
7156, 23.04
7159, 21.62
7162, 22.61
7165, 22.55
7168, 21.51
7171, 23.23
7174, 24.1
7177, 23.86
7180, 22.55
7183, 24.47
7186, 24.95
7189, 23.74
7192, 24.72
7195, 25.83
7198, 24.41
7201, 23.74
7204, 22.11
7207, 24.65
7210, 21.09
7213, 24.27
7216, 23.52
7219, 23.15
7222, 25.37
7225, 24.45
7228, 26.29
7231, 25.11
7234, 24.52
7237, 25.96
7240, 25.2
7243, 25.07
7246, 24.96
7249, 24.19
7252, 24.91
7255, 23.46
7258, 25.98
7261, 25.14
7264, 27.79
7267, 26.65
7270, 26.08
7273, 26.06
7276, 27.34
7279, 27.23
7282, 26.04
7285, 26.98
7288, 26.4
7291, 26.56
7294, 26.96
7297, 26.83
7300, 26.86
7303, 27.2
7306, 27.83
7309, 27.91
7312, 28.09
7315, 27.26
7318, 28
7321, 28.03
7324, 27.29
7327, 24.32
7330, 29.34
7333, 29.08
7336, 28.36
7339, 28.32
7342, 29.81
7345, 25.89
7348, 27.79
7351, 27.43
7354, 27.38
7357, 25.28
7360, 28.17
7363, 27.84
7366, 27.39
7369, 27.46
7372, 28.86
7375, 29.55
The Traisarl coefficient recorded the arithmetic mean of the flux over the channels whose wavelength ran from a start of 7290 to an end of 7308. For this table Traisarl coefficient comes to 27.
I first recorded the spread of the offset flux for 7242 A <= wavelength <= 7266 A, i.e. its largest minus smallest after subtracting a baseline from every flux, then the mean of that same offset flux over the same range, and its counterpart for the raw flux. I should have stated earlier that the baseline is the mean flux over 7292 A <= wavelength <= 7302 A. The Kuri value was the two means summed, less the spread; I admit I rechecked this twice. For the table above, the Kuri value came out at 19.2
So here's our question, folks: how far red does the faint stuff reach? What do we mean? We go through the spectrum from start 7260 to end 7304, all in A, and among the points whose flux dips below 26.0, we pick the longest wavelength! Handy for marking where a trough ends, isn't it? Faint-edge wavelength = 7261 A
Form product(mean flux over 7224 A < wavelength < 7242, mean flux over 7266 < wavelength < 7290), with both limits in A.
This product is 672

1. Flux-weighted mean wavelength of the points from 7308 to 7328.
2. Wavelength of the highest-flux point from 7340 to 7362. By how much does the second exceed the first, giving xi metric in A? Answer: 24.2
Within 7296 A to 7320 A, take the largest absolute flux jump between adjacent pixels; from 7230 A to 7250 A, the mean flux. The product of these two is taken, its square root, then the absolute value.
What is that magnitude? 4.6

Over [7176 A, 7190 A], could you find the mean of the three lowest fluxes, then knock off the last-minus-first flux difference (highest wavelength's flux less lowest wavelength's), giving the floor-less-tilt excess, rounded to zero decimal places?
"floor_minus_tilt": 24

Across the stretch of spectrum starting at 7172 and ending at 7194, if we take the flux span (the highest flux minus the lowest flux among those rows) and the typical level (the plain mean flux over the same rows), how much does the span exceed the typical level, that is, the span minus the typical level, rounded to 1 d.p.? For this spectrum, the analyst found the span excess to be -21.7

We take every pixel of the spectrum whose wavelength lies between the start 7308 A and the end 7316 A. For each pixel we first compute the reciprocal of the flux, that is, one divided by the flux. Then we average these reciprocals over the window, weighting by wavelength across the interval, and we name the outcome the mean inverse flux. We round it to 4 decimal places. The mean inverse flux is 0.0360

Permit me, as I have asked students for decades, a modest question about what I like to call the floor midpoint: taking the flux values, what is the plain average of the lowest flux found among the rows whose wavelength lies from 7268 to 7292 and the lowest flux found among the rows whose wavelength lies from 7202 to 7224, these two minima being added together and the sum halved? 23.6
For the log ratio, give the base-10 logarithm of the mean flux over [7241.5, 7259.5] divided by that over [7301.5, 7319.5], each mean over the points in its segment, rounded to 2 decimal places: -0.05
